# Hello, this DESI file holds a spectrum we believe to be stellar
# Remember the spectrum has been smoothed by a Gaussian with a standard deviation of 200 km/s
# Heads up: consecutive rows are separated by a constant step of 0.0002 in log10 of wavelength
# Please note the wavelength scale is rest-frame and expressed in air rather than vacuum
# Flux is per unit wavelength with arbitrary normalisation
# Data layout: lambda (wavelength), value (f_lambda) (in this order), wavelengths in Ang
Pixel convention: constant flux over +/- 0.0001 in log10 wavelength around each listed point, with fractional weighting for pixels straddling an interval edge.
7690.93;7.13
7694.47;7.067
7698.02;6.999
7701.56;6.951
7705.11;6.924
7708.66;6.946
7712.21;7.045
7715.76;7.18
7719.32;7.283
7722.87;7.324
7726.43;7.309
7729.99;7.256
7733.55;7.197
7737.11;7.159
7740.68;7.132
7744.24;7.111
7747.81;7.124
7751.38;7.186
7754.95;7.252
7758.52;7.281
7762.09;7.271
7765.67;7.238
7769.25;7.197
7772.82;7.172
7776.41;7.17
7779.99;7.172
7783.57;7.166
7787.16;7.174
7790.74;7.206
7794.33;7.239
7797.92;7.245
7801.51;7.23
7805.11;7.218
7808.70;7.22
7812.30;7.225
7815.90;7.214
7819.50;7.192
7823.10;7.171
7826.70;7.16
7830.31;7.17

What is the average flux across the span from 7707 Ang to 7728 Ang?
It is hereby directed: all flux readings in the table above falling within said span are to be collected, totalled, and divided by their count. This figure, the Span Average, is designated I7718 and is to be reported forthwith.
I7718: 7.18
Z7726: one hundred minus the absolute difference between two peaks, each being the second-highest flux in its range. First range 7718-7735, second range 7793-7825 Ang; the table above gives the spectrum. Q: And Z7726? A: 99.9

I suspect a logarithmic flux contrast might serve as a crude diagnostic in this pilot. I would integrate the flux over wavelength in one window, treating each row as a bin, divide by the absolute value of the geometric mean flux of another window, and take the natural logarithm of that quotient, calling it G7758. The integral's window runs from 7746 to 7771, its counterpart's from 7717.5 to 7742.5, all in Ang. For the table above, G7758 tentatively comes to 3.22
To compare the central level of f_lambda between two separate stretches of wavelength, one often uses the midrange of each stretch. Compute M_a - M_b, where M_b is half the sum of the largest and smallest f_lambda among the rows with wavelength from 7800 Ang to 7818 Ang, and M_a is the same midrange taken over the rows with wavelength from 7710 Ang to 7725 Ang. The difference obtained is -0.04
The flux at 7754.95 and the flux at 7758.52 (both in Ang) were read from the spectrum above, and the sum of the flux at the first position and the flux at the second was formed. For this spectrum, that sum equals 14.5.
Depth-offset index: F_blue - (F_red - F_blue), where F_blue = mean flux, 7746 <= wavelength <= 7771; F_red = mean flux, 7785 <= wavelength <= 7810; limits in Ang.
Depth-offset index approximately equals 7.22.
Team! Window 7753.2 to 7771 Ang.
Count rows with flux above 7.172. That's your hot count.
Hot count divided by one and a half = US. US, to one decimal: 3.3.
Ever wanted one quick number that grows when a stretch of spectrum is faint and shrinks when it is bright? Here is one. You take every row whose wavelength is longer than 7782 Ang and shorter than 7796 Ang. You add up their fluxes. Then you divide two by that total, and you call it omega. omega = 0.069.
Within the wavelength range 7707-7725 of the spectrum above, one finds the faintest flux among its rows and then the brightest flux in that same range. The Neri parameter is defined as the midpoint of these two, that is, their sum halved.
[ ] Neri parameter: 7.135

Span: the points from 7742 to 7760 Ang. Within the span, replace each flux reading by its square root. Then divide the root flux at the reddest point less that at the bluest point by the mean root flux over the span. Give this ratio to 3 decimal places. 0.012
